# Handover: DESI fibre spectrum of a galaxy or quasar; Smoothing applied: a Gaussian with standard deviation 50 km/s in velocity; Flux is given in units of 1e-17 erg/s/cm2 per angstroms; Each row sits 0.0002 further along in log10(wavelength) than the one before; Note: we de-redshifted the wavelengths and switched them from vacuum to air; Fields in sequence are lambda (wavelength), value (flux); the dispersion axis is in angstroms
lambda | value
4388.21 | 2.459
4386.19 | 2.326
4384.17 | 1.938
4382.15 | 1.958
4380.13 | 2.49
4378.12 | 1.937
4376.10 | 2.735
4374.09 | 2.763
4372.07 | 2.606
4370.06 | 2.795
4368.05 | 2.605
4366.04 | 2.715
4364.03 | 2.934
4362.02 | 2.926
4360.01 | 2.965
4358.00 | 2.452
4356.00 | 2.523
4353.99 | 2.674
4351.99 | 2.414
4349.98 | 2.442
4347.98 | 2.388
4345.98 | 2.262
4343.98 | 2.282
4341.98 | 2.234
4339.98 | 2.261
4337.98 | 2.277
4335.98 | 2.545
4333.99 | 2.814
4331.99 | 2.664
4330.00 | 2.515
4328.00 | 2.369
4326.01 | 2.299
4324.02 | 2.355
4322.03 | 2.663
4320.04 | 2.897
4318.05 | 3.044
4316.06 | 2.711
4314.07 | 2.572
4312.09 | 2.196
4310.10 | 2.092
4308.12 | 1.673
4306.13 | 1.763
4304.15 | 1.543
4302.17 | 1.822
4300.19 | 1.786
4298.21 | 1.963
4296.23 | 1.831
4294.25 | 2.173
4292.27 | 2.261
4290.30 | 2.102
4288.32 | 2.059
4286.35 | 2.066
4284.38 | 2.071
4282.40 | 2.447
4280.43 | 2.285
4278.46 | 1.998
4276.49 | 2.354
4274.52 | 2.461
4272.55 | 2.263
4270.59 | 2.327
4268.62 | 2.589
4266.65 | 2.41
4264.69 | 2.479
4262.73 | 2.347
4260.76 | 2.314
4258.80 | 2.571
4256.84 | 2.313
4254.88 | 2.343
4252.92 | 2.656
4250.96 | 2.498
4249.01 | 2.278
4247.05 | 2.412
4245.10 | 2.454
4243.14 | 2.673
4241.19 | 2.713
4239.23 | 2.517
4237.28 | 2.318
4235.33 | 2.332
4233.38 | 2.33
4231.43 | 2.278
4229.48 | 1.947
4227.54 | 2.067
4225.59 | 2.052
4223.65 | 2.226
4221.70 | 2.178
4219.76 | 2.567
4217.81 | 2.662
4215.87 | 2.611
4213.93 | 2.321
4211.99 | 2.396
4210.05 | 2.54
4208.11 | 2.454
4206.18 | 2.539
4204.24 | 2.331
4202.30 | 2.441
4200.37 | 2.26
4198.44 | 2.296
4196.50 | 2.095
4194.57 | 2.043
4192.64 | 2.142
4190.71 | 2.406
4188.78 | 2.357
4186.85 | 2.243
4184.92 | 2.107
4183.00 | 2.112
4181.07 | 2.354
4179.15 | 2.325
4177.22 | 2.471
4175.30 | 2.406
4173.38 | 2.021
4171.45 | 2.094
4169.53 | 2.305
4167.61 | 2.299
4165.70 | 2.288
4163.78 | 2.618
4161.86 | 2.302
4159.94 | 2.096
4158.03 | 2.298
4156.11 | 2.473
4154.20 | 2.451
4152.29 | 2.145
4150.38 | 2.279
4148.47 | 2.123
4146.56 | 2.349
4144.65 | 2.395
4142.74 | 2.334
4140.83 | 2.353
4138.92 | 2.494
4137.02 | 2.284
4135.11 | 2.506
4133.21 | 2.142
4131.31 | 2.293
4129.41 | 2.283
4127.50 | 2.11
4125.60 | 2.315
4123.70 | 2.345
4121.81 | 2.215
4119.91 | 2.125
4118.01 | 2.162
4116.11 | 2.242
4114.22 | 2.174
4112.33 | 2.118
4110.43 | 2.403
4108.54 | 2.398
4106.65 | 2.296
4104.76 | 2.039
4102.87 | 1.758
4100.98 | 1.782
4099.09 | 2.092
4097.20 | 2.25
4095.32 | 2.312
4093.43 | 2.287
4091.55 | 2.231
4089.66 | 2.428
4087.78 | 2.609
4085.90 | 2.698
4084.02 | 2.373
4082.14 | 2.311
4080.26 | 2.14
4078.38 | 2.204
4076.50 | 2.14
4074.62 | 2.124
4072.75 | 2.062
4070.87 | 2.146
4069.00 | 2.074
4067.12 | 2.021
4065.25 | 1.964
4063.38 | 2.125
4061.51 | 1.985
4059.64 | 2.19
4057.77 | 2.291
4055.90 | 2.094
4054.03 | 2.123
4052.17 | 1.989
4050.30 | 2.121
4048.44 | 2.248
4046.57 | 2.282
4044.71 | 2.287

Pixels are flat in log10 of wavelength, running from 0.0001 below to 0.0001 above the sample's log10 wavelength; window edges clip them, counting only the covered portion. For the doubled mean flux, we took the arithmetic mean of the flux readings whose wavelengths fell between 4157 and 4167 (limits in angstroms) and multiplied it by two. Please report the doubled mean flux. 4.64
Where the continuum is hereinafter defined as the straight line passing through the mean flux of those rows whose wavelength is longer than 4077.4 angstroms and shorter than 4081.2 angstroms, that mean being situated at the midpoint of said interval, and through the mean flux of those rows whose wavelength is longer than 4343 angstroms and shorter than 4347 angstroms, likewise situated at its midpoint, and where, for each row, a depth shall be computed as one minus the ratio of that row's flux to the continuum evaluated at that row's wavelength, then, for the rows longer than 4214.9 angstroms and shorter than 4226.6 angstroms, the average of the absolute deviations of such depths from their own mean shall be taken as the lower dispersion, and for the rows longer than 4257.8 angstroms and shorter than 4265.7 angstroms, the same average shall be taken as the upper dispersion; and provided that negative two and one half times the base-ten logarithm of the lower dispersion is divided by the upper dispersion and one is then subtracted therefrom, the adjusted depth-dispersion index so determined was 55.6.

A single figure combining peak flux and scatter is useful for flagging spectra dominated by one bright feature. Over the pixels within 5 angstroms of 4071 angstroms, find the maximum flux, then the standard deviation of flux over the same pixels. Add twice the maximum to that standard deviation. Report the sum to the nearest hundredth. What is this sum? 4.34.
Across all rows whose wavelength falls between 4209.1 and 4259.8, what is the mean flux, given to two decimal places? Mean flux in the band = 2.39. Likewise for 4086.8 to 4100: 2.32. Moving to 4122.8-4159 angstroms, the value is 2.31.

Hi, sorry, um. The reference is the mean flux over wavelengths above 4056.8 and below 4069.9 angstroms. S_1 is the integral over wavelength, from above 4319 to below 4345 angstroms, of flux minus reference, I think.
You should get 10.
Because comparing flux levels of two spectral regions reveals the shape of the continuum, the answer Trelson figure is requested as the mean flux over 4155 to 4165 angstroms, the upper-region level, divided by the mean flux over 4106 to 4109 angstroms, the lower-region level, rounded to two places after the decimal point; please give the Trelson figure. 1.00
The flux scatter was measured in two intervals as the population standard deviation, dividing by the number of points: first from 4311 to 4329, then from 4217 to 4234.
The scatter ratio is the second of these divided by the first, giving 0.82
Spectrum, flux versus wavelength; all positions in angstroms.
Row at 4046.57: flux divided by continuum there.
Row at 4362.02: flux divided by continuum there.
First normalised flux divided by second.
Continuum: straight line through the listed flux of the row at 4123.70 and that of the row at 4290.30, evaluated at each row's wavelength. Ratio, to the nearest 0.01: 0.63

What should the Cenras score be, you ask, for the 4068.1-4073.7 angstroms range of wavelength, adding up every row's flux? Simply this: 6.3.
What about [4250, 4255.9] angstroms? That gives 7.5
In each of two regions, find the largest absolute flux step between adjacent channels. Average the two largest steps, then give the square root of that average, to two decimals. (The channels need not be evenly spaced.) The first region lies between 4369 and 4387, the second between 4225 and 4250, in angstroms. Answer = 0.75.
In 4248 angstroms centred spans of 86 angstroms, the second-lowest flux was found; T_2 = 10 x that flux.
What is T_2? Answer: 20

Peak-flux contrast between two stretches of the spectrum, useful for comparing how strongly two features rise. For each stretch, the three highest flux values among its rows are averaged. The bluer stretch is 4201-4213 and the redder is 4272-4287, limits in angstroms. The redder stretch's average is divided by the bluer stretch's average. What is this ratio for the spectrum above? 0.96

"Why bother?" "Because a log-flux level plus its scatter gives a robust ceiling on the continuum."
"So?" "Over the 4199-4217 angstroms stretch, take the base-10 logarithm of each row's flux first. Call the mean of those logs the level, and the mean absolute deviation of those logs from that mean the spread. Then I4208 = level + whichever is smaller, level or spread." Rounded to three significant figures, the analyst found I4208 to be 0.402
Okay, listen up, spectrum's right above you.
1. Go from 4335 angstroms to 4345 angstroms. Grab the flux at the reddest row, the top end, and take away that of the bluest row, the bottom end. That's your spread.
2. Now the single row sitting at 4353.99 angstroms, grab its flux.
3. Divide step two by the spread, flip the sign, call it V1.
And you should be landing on 10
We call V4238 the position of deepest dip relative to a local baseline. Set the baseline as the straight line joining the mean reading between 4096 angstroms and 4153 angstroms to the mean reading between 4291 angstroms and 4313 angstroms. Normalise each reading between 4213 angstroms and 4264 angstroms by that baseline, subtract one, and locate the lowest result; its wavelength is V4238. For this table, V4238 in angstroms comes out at 4229.48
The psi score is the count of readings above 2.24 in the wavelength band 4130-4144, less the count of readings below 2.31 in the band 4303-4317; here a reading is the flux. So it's 1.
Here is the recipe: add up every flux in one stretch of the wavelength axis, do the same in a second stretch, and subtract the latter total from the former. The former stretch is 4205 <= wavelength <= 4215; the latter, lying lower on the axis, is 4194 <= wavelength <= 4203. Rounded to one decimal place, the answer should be 1.1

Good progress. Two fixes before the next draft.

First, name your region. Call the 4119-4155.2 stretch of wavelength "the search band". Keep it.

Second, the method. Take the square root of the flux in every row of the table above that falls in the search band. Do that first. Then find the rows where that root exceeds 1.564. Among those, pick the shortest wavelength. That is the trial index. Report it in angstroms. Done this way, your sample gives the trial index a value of 4135.11 angstroms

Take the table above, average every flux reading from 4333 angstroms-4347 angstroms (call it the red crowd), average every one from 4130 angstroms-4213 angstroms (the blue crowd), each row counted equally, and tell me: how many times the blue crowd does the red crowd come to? 1.03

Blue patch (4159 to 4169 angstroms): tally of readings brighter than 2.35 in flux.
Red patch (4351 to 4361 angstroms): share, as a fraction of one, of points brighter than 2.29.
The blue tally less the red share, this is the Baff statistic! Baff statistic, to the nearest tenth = 0.0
